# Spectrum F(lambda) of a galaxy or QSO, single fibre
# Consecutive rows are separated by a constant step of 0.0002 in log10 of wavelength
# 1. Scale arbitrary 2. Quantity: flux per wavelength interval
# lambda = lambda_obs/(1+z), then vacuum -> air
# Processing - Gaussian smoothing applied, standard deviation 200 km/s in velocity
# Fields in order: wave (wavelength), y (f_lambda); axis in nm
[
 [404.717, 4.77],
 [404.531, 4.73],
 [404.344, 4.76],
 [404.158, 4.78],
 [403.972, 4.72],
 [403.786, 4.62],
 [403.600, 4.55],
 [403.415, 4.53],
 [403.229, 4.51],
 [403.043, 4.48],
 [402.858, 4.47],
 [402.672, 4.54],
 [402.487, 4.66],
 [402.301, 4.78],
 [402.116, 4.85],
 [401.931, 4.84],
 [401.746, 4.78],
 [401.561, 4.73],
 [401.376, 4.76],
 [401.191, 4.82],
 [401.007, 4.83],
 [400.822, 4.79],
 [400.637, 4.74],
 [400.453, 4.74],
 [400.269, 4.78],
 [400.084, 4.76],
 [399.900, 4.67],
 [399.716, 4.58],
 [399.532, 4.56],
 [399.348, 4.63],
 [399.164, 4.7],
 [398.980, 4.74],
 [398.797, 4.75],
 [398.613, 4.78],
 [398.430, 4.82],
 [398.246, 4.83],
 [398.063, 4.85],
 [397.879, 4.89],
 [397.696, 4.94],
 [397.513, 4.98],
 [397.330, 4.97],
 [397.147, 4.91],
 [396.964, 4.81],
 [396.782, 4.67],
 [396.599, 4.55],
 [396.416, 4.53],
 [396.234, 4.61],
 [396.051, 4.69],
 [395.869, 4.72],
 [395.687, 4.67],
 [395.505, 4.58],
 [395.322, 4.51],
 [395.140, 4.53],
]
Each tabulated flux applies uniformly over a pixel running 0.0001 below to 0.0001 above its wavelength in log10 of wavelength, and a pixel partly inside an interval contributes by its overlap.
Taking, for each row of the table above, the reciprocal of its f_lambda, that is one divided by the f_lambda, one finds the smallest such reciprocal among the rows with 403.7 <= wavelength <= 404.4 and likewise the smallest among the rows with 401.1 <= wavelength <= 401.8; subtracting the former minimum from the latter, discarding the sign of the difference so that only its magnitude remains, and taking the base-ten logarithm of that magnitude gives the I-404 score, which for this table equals -2.8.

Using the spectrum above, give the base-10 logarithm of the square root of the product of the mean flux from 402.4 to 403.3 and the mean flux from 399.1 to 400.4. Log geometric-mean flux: 0.663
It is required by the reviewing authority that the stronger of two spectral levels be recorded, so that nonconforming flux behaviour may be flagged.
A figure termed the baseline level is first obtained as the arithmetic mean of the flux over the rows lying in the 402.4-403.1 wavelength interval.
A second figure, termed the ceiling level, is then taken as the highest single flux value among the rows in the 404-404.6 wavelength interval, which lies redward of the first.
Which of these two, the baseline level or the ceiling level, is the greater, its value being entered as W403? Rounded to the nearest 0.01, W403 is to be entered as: 4.78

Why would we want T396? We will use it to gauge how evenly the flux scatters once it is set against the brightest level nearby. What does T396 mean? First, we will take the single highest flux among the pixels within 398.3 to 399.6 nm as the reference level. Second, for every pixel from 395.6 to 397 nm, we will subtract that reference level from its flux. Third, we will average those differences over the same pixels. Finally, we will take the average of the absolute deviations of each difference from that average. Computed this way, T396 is 0.070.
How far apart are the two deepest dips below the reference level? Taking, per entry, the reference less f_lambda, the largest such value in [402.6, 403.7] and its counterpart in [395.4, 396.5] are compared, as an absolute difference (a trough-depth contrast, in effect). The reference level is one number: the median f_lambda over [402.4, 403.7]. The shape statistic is 0.060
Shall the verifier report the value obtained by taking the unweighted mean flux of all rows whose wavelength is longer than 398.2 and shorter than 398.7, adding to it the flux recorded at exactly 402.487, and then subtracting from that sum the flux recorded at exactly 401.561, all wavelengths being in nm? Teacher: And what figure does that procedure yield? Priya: 4.74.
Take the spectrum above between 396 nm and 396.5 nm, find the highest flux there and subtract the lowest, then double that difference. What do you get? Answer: 0.32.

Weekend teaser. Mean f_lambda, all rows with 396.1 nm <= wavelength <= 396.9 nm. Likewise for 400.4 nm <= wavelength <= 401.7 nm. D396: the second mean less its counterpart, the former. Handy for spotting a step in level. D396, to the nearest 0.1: 0.2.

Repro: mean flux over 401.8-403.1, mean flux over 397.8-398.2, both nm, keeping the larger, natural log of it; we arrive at 1.58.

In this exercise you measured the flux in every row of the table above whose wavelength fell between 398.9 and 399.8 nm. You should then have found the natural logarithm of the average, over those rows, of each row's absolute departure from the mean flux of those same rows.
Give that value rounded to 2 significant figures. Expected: -2.8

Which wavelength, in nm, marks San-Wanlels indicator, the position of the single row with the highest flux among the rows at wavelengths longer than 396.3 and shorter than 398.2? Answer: 397.513 nm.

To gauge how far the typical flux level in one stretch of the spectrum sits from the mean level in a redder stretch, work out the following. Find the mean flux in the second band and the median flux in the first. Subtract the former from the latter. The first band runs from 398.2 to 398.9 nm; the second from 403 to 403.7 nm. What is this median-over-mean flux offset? 0.28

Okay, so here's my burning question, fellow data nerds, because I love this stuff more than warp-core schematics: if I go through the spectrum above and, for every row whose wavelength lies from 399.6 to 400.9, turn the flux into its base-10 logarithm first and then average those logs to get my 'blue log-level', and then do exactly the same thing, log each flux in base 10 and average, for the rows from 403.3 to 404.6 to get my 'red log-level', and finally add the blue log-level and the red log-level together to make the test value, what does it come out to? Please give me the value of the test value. 1.34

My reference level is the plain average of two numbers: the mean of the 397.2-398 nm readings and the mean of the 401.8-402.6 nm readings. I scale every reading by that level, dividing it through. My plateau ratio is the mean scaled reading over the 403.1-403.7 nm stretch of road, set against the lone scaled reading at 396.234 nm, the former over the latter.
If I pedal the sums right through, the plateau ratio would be 0.98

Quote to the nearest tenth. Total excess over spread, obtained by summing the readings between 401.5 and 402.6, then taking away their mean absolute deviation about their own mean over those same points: 28.6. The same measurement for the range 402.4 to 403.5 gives 27.1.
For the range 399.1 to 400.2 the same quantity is 27.8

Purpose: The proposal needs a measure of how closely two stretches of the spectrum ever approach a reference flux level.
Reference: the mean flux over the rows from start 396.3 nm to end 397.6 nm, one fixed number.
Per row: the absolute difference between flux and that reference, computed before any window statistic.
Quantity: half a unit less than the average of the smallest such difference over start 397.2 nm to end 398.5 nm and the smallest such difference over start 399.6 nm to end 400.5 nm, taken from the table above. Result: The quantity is -0.47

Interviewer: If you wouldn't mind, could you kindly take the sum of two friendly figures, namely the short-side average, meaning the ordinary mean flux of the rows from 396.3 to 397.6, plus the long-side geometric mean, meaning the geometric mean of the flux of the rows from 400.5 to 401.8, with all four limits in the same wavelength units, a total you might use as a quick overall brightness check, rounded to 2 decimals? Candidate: 9.55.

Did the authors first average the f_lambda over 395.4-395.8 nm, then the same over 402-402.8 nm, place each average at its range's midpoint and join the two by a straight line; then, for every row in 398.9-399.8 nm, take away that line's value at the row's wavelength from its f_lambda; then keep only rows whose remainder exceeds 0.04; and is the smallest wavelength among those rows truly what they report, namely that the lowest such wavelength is 398.980 nm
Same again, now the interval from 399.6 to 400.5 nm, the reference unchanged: 400.084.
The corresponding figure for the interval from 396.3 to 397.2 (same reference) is 396.964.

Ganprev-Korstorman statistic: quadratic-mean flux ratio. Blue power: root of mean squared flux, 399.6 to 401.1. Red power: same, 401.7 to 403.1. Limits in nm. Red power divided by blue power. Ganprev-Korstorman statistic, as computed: 0.99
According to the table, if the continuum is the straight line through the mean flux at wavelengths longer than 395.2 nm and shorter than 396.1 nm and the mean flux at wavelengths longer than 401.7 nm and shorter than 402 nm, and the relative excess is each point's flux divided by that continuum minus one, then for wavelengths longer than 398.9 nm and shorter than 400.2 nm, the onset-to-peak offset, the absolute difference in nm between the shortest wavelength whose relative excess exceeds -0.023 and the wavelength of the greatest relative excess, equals 0.00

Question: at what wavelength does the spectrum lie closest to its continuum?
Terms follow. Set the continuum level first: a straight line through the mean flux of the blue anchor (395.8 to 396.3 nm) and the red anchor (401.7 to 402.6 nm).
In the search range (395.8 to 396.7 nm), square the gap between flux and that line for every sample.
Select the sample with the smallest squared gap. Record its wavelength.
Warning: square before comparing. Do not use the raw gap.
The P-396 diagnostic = 396.051 nm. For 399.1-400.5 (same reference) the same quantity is 400.453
